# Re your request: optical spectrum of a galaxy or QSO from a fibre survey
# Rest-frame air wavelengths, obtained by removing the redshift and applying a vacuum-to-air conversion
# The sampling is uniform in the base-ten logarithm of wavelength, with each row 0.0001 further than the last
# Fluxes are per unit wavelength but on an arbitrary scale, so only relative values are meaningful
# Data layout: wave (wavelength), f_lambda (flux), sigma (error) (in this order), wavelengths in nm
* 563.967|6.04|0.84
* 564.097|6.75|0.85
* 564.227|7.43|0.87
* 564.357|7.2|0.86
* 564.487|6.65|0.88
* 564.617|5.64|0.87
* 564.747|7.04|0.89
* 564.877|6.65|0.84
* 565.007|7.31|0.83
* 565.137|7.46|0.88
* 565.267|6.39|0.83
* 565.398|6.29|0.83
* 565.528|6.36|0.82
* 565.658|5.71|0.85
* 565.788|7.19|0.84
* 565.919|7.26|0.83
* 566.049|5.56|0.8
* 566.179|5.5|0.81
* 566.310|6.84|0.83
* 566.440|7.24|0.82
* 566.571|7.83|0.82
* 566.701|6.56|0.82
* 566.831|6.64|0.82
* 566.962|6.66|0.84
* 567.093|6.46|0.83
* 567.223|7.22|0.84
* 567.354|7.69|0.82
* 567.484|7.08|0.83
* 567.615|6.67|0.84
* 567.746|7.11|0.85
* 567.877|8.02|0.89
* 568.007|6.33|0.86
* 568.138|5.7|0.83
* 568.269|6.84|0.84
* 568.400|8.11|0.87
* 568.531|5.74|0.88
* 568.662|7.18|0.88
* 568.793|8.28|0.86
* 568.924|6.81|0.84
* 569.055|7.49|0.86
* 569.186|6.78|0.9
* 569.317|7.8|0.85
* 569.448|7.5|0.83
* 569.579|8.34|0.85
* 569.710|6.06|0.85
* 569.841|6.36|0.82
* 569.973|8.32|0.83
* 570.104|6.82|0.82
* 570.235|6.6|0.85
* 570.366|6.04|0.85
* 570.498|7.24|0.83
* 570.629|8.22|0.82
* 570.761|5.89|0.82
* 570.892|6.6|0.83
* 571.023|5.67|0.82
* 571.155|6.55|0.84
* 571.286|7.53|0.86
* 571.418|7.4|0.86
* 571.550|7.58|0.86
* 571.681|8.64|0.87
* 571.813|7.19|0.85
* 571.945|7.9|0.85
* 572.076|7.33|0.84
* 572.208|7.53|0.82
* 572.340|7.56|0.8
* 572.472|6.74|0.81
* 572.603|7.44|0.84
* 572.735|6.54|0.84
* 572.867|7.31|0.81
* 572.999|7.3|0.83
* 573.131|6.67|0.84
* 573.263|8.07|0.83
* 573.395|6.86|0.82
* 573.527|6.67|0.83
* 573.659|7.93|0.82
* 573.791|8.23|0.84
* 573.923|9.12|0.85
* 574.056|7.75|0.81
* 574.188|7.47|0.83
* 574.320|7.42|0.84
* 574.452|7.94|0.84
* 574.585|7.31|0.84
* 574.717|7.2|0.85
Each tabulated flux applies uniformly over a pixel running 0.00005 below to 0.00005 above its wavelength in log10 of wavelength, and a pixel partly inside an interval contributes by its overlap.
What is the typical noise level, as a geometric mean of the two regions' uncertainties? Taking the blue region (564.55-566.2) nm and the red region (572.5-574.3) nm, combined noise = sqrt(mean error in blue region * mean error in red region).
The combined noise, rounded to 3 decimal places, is 0.835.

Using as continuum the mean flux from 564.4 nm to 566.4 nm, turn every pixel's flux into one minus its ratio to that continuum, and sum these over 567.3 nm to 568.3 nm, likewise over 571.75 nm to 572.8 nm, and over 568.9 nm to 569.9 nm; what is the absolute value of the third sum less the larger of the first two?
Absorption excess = 0.26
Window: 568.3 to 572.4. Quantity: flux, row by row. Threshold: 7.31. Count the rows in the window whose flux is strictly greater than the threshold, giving 16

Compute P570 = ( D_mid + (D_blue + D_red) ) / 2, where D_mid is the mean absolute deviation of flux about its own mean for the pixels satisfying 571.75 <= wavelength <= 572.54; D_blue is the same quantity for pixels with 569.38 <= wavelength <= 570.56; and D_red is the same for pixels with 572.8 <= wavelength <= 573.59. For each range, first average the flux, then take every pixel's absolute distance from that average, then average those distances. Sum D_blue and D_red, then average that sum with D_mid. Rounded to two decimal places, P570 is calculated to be 0.71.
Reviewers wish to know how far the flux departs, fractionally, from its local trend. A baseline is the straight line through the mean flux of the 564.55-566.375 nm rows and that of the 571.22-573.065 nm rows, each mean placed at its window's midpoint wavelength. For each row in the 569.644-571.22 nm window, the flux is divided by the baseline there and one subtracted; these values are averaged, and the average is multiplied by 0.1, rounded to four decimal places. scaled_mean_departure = -0.0069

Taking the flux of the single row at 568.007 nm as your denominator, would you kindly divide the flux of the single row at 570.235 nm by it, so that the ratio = 1.04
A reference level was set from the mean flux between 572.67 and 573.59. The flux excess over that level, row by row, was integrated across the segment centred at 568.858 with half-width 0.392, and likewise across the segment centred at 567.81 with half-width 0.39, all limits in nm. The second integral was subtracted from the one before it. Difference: 0.18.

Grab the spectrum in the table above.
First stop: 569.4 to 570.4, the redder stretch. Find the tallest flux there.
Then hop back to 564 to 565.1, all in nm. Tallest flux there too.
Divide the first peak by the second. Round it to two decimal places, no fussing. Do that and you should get 1.12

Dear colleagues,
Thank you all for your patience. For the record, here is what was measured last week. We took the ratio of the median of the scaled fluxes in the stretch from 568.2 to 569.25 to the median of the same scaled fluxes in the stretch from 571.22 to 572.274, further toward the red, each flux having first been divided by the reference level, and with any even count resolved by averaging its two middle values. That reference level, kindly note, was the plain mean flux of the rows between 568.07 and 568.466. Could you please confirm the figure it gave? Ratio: 0.93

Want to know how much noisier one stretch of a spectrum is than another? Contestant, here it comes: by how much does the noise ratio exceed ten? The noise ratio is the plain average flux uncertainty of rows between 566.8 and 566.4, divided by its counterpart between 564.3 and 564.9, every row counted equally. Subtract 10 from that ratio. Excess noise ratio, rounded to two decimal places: -9.06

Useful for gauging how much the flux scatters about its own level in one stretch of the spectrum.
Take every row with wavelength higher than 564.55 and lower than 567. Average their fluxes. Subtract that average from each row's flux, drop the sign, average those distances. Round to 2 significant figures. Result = 0.54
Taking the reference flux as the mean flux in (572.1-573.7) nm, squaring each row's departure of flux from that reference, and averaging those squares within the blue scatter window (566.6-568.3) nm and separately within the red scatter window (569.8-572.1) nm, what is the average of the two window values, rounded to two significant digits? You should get 0.59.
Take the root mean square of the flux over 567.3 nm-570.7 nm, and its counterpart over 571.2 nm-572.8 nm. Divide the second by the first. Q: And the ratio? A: 1.04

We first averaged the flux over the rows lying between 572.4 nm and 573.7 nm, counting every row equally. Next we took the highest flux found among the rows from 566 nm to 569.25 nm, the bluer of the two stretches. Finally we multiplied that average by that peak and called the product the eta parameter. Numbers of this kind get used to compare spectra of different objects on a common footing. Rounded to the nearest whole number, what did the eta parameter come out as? 59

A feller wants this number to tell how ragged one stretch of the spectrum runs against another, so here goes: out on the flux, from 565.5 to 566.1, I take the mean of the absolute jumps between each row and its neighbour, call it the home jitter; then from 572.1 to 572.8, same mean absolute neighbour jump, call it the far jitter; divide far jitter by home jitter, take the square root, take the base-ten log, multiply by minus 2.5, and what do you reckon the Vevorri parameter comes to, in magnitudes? 0.25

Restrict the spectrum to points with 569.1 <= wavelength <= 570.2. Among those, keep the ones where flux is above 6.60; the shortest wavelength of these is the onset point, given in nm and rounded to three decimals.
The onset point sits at 569.186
